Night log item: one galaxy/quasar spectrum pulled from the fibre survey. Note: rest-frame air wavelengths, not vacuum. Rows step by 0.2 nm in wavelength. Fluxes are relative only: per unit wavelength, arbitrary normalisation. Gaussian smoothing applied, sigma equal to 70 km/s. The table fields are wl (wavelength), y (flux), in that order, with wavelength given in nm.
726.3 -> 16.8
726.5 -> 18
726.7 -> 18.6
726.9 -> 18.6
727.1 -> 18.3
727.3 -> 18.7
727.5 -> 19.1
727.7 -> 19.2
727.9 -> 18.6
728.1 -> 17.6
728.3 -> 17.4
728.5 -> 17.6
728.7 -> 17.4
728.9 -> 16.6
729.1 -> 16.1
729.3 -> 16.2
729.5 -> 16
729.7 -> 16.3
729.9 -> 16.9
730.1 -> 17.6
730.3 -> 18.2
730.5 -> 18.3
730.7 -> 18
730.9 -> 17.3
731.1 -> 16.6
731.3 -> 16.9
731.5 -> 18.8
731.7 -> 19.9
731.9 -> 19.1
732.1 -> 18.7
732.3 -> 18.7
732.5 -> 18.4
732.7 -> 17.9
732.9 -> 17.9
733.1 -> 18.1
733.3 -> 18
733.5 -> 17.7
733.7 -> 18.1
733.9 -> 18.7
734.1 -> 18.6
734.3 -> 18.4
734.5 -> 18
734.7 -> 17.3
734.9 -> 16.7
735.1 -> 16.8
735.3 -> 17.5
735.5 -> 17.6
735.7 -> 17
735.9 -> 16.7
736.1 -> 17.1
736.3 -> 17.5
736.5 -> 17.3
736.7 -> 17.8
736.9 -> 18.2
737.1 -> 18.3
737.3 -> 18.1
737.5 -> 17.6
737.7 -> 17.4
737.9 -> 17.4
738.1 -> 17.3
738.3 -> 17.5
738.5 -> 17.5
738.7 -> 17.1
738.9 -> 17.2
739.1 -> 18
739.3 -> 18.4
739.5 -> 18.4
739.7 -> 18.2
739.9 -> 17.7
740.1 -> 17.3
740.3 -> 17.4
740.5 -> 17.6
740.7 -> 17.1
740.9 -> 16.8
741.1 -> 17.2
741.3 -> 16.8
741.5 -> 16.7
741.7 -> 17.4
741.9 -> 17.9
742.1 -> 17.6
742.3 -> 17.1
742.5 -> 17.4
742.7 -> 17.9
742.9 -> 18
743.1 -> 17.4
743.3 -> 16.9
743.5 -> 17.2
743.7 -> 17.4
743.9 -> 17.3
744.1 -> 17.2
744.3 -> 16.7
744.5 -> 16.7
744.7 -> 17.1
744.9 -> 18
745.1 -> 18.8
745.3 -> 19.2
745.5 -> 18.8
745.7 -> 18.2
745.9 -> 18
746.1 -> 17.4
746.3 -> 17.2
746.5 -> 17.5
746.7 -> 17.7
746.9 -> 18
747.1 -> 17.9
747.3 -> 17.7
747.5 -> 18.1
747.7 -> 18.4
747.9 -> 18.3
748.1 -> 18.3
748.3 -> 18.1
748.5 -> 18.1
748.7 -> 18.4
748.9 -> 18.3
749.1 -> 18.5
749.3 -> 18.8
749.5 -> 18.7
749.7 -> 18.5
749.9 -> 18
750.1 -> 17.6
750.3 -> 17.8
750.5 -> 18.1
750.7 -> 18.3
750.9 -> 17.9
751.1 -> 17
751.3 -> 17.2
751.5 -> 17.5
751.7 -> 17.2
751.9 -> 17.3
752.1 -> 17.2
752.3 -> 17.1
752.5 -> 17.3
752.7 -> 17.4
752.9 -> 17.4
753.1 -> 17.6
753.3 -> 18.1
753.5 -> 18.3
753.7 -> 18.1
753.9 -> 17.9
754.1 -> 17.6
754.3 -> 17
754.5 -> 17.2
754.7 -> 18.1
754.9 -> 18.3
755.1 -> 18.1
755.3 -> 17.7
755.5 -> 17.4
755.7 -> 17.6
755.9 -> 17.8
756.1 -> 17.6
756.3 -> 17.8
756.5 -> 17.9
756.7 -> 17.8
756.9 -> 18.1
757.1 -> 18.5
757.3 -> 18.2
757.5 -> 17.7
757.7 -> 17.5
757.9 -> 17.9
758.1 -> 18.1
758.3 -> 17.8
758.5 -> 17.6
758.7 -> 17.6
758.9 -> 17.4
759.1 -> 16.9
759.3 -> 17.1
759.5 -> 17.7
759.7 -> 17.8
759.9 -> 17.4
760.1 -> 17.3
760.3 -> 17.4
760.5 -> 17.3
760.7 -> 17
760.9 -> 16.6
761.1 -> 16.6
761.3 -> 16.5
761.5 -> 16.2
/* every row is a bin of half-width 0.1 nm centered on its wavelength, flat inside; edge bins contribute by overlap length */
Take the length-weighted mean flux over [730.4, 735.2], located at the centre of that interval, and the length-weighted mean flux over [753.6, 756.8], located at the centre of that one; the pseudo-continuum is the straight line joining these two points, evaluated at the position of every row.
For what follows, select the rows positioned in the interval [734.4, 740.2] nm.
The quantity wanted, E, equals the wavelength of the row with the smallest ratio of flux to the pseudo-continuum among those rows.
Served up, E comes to 734.9 nm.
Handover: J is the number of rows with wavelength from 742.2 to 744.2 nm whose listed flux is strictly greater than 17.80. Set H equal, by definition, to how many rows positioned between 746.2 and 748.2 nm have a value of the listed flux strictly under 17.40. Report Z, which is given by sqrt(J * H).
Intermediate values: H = 1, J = 2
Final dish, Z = 1.4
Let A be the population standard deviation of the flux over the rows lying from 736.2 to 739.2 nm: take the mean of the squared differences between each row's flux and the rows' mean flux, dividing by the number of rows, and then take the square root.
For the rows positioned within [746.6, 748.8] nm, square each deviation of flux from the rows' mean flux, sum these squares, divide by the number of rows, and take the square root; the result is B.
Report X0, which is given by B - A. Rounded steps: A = 0.36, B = 0.239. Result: -0.13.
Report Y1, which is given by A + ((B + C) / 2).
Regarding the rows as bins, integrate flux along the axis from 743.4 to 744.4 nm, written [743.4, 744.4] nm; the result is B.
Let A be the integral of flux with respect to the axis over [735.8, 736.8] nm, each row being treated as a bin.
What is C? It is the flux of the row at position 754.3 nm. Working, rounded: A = 17.3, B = 17.2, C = 17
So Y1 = 34.4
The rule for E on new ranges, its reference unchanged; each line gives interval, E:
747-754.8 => 751.1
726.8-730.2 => 729.5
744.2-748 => 744.3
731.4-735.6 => 734.9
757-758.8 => 757.7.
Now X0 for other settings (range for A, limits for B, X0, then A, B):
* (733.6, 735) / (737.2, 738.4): -0.41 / 0.68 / 0.263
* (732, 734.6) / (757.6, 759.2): 0.00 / 0.34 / 0.339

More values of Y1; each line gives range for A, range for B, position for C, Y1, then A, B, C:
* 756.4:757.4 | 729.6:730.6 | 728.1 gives 35.6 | 18.1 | 17.5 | 17.6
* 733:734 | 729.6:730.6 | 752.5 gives 35.5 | 18.1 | 17.5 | 17.3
